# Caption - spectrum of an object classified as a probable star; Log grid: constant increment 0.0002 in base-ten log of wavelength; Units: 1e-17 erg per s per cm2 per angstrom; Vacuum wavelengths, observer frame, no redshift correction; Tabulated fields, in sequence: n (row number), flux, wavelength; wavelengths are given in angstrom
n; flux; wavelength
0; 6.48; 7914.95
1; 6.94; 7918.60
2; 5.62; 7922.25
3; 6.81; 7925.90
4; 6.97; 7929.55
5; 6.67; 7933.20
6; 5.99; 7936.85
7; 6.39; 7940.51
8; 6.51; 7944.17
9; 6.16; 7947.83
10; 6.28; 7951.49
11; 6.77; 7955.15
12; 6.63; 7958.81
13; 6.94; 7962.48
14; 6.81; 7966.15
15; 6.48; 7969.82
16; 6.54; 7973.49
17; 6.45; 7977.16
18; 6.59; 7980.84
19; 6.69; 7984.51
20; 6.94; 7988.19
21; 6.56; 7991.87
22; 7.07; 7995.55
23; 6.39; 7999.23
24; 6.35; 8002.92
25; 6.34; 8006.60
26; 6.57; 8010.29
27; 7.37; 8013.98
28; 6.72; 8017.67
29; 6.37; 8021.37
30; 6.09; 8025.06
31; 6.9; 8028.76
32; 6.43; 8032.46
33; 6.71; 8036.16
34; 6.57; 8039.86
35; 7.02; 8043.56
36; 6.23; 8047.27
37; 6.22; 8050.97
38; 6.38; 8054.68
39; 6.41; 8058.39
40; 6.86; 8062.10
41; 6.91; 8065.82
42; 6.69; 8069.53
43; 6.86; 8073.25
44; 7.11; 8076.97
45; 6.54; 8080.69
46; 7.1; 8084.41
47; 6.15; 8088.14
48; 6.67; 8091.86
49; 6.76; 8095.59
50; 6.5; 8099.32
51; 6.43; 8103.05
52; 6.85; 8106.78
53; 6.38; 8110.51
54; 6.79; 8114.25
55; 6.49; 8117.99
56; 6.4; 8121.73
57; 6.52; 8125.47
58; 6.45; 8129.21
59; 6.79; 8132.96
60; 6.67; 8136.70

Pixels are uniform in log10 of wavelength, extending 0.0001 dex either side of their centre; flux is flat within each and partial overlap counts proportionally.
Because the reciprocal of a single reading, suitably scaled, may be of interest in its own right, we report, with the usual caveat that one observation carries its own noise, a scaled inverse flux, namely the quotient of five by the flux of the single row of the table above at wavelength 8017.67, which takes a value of 0.744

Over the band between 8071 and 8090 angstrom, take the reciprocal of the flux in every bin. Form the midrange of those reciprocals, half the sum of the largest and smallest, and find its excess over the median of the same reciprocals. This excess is 0.0059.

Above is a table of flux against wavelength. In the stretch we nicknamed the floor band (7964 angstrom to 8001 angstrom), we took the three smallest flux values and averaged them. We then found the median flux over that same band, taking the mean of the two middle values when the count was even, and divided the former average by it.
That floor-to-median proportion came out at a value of 0.979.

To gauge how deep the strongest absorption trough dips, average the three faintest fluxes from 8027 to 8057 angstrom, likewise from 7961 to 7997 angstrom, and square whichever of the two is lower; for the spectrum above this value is 39.4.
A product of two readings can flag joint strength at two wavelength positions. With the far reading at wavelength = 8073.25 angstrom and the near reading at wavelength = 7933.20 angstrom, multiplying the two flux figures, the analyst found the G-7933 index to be 45.8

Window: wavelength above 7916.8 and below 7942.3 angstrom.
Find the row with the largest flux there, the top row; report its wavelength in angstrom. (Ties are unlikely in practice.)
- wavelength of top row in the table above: 7929.55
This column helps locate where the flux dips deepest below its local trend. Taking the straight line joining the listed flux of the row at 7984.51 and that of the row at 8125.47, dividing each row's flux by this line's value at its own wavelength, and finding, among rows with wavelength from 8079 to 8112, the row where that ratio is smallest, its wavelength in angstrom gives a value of 8088.14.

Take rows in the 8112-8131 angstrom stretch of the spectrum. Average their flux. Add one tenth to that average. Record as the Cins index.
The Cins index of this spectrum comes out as 6.63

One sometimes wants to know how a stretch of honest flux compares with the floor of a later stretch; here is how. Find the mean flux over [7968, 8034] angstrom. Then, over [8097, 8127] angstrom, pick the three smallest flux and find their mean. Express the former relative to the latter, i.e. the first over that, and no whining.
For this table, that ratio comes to 1.031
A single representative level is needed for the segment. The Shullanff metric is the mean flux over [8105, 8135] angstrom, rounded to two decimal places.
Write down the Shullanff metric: 6.58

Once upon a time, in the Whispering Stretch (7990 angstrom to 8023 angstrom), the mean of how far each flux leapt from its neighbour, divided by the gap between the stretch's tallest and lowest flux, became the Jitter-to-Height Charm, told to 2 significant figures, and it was 0.40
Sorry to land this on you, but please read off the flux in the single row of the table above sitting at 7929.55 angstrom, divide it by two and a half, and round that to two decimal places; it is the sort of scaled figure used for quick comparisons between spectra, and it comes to 2.79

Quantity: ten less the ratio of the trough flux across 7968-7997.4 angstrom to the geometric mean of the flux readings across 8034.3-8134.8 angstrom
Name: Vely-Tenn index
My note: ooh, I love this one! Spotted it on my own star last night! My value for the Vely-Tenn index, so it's 9.03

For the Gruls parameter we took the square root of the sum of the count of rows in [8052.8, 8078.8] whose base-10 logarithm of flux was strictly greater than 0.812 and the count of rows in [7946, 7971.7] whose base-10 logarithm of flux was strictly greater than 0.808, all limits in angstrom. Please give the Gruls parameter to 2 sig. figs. 3.2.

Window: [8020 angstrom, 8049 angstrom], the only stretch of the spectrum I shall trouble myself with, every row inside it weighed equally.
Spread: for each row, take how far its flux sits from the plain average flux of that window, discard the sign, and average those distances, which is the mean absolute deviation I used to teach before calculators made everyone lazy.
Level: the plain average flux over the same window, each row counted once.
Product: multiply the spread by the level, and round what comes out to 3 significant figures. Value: 1.70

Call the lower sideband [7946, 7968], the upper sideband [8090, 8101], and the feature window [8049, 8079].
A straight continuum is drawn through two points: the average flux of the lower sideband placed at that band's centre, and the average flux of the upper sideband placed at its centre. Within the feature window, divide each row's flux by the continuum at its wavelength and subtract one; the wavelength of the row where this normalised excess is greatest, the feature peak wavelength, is 8076.97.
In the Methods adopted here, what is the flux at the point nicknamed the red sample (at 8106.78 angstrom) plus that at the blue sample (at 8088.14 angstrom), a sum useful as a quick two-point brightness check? 13.0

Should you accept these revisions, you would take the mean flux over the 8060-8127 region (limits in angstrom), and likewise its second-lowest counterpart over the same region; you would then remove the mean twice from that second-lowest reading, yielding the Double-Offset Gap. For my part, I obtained -6.95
